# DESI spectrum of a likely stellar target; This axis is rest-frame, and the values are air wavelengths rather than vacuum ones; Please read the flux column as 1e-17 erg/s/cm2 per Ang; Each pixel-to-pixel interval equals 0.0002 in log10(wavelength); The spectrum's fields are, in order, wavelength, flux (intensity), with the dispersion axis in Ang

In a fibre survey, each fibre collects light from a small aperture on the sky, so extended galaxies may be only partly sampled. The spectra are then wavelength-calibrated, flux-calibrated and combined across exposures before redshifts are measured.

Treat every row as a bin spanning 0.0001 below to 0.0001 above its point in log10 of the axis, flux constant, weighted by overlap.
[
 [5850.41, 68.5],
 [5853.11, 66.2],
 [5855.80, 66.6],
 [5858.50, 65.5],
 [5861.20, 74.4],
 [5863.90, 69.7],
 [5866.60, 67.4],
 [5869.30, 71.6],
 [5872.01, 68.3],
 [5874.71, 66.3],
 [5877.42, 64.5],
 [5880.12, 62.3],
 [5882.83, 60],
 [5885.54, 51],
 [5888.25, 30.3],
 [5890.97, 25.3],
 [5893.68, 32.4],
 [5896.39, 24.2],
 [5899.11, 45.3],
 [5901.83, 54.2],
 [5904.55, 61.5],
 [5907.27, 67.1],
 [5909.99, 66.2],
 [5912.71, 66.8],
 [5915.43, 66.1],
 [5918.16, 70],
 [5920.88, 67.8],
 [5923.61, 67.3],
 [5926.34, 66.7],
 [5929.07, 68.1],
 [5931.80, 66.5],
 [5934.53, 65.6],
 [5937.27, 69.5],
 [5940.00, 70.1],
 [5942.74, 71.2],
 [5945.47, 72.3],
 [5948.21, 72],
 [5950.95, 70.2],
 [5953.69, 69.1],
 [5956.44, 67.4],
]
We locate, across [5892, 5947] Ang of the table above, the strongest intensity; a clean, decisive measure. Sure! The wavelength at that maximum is 5945.47 Ang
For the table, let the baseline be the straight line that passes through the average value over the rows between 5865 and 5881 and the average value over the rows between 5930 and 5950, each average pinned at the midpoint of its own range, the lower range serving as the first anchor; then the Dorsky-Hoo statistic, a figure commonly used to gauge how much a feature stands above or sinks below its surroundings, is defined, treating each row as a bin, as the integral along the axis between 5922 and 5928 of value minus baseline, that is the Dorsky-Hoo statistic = -11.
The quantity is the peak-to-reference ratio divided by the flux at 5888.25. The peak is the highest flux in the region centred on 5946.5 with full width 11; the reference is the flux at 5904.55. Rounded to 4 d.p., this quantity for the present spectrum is 0.0388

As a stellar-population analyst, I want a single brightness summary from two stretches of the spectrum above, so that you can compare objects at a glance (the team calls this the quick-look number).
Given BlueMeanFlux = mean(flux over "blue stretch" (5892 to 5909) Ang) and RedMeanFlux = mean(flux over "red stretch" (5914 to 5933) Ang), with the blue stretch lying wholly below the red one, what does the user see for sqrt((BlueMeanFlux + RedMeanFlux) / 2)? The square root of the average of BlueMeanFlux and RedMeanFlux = 7.6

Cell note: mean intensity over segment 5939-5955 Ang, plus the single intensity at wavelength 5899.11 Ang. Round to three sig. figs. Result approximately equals 116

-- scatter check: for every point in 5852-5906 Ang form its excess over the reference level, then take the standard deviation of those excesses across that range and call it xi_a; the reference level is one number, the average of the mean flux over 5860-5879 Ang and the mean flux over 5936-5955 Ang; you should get 16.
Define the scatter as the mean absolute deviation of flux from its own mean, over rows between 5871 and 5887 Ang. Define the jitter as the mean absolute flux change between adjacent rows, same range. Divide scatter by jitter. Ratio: 1.27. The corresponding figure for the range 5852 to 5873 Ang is 0.67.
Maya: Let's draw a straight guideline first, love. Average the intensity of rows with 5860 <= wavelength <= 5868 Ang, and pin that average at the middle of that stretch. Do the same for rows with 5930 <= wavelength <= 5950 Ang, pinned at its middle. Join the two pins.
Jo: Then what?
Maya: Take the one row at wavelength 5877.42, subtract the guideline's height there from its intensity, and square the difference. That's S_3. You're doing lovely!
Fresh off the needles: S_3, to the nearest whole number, 34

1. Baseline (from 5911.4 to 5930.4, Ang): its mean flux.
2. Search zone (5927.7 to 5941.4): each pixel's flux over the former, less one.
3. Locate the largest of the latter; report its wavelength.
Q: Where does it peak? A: 5940.00 Ang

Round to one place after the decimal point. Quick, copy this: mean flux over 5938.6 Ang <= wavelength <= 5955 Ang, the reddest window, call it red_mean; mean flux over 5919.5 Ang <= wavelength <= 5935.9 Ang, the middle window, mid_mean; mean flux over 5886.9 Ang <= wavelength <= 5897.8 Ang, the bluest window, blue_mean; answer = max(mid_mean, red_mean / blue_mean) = 67.0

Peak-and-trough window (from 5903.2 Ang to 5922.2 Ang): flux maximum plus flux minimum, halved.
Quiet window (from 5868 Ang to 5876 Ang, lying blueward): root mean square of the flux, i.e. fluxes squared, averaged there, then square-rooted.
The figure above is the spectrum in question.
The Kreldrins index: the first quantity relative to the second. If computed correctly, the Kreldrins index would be 0.96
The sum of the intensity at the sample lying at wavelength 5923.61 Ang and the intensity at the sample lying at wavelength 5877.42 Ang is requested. 132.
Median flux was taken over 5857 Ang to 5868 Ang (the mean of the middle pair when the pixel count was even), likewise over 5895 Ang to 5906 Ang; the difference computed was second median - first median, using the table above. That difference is -19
